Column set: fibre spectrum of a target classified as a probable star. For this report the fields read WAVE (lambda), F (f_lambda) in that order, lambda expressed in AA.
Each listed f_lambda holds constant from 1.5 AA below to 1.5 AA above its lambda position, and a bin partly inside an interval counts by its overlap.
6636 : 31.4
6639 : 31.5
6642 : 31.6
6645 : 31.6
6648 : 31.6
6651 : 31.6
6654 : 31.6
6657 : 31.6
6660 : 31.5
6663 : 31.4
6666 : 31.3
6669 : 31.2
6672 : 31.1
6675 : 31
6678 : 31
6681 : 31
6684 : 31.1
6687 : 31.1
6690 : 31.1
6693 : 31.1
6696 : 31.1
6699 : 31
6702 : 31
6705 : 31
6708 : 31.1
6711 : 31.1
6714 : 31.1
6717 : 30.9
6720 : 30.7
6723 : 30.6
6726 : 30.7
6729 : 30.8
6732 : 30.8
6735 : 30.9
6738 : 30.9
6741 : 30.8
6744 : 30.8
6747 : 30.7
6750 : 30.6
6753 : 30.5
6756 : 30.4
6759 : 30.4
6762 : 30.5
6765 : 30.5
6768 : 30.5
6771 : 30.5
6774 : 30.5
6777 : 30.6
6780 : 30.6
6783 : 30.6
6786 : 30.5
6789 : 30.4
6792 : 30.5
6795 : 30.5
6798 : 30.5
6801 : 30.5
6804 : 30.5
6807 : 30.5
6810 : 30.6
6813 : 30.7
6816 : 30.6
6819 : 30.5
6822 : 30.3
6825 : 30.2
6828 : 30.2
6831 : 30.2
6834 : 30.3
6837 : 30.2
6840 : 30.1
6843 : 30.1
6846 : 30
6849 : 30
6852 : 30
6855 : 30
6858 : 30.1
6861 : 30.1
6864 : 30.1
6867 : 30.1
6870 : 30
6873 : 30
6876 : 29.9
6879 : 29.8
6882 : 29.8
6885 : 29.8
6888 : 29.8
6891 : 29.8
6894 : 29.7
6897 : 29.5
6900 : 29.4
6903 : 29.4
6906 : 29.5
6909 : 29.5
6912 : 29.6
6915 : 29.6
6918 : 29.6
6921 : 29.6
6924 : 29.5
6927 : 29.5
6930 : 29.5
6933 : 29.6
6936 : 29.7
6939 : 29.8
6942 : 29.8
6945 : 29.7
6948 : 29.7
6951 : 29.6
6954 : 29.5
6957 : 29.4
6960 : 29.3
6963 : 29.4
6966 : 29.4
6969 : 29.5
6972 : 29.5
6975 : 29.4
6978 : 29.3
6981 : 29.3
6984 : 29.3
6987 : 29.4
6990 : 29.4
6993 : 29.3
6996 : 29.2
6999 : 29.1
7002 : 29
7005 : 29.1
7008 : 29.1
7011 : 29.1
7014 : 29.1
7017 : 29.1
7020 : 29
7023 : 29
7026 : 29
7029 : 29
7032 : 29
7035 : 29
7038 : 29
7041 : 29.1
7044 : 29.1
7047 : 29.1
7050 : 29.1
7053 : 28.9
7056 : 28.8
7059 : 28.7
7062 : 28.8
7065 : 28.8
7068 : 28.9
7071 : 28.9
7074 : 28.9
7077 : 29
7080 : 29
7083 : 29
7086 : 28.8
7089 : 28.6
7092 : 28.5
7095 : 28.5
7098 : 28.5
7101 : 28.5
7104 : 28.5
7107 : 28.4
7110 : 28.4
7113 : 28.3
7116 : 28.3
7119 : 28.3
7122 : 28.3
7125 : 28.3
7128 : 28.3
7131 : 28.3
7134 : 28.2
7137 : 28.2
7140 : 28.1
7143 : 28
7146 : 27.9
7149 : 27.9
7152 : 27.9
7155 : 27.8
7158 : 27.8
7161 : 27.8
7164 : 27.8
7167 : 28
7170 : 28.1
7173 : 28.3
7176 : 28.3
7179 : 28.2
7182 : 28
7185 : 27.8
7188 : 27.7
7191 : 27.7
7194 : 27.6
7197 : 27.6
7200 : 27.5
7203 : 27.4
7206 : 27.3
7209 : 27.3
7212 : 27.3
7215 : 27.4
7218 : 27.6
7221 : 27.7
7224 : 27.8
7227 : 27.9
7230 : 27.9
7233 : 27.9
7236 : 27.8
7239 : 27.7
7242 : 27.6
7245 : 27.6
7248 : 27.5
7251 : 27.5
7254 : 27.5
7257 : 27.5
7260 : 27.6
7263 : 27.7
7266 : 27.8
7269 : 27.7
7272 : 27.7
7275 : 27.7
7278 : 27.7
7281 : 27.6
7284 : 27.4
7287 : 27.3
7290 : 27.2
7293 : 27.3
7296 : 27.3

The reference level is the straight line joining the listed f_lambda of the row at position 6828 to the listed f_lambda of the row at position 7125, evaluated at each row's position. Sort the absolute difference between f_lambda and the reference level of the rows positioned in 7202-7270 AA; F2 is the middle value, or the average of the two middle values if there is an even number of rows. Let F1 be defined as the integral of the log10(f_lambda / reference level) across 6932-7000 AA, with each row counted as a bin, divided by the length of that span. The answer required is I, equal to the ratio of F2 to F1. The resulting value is 98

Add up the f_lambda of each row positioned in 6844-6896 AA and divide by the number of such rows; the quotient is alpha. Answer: 29.9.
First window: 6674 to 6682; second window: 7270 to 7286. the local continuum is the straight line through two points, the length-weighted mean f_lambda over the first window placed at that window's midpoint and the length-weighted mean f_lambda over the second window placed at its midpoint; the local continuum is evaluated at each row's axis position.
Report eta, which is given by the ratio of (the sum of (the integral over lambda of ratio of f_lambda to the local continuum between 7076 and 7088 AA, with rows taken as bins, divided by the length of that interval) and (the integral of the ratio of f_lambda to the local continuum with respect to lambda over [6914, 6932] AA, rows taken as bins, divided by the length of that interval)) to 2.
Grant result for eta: 1.00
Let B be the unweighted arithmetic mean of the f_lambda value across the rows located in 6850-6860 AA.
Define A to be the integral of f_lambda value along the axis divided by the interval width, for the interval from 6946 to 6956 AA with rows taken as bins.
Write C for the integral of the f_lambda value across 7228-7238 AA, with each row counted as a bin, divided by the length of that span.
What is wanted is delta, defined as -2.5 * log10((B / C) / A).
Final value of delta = 3.60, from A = 29.6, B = 30.0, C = 27.9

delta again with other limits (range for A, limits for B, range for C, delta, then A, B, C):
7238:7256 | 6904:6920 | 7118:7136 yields 3.55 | 27.6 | 29.6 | 28.3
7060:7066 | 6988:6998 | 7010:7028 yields 3.64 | 28.8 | 29.3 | 29.0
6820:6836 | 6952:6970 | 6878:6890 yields 3.72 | 30.2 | 29.4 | 29.8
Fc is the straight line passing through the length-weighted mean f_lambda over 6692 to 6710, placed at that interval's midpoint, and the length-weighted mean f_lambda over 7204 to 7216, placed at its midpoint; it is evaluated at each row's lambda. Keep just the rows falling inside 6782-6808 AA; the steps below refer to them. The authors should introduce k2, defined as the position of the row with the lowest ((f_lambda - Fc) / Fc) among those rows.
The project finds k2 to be 6789 AA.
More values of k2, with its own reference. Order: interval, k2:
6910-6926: 6924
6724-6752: 6726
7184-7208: 7206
